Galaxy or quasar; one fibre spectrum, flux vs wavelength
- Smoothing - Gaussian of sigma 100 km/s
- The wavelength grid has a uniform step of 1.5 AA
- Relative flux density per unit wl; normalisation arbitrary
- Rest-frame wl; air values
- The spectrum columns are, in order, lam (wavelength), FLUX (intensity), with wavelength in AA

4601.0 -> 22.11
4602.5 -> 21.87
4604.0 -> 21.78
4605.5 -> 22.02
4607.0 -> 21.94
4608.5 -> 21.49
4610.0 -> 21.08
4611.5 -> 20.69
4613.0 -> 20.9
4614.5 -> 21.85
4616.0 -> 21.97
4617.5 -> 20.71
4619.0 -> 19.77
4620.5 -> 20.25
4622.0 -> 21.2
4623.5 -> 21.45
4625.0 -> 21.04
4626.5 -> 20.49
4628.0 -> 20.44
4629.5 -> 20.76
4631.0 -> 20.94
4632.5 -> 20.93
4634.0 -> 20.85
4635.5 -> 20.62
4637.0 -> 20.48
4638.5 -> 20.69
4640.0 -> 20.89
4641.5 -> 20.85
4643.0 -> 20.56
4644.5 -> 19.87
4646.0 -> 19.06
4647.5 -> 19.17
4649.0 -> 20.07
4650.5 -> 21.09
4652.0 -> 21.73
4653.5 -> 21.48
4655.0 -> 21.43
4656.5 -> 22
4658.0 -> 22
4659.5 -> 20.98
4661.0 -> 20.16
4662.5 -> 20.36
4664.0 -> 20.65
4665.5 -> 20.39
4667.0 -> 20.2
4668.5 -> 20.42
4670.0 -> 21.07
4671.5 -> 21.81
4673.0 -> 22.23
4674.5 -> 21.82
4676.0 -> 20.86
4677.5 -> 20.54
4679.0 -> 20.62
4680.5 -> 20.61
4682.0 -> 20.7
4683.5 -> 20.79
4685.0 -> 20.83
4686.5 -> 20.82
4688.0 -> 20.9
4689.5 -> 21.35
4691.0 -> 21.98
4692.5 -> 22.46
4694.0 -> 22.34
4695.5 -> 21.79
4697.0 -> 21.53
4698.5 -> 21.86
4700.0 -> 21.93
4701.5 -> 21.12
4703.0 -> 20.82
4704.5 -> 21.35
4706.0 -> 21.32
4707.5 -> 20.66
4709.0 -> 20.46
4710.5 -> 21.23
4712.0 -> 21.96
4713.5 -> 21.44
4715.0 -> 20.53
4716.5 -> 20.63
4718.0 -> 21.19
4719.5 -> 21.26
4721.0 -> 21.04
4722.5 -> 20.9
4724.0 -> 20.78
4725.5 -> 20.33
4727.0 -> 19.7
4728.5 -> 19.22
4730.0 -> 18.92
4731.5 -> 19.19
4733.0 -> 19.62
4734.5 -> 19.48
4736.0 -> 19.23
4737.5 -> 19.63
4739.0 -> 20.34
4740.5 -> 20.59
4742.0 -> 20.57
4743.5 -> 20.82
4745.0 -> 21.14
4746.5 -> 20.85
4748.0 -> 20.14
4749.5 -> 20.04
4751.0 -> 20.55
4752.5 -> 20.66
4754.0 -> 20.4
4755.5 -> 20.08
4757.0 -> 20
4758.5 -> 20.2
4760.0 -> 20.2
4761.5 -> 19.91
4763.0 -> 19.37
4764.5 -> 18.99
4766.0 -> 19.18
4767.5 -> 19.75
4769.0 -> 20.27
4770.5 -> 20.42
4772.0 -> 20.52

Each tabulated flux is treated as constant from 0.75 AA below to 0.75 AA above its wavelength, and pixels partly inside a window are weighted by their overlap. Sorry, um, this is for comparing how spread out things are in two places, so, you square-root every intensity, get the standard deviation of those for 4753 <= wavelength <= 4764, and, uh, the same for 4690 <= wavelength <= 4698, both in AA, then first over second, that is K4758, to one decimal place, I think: 0.9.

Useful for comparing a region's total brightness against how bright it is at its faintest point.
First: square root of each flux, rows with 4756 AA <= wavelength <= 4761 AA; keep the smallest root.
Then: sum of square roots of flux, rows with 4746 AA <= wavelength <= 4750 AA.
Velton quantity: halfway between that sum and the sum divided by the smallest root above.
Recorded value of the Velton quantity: 8.28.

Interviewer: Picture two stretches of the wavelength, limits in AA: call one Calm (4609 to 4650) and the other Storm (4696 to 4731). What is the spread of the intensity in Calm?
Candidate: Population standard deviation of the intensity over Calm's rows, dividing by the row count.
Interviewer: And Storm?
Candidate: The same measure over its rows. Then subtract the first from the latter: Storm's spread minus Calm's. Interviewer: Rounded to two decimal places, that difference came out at 0.11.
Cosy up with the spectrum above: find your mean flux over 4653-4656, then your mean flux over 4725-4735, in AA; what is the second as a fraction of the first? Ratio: 0.91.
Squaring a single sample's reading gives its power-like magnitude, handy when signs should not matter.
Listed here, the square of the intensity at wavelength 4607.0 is 481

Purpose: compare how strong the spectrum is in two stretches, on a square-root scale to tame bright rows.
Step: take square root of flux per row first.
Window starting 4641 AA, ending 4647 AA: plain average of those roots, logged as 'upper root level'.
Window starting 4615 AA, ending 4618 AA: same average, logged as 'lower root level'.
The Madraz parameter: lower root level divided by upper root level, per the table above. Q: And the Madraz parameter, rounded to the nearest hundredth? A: 1.03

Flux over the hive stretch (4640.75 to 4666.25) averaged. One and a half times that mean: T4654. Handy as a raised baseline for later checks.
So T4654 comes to 31.0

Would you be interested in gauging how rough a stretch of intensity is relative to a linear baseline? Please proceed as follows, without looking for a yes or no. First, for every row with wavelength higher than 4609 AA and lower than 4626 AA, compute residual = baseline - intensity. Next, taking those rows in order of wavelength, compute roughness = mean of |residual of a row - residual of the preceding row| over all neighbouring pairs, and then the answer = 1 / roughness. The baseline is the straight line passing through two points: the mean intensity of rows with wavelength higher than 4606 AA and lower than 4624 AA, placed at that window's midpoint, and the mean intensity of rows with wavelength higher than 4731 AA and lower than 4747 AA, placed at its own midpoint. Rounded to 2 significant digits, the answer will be 1.7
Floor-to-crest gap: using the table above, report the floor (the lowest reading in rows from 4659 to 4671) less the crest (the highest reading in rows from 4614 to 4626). -1.8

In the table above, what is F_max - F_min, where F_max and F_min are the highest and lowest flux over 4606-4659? 2.9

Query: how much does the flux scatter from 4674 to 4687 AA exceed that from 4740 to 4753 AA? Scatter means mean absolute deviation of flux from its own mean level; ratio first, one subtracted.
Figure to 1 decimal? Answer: -0.1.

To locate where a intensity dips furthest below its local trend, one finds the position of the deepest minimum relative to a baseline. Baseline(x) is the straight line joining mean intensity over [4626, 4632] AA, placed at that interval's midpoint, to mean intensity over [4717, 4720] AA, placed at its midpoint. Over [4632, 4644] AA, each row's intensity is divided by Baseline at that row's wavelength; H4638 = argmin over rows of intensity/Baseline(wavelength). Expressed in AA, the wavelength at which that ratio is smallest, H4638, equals 4637.0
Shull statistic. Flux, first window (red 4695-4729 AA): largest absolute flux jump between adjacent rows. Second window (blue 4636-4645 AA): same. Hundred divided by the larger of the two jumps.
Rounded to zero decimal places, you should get 110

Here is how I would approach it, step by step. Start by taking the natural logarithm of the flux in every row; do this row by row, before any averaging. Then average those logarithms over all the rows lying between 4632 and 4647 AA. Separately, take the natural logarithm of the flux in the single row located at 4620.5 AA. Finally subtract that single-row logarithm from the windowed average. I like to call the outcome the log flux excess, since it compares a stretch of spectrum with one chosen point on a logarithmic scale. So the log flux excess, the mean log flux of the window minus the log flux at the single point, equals 0.01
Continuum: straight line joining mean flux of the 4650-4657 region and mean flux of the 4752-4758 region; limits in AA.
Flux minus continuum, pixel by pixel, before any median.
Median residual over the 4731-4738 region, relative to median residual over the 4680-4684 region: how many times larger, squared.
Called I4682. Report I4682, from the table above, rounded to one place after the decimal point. 4.6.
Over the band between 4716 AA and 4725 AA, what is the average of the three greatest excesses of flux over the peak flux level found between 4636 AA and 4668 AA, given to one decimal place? -0.8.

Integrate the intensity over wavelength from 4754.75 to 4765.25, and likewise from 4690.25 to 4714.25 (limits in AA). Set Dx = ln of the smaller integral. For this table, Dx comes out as 5.3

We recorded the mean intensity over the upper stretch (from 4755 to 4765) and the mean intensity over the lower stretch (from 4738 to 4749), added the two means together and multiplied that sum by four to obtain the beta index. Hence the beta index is 162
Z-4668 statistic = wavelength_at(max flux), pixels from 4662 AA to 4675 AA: 4673.0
